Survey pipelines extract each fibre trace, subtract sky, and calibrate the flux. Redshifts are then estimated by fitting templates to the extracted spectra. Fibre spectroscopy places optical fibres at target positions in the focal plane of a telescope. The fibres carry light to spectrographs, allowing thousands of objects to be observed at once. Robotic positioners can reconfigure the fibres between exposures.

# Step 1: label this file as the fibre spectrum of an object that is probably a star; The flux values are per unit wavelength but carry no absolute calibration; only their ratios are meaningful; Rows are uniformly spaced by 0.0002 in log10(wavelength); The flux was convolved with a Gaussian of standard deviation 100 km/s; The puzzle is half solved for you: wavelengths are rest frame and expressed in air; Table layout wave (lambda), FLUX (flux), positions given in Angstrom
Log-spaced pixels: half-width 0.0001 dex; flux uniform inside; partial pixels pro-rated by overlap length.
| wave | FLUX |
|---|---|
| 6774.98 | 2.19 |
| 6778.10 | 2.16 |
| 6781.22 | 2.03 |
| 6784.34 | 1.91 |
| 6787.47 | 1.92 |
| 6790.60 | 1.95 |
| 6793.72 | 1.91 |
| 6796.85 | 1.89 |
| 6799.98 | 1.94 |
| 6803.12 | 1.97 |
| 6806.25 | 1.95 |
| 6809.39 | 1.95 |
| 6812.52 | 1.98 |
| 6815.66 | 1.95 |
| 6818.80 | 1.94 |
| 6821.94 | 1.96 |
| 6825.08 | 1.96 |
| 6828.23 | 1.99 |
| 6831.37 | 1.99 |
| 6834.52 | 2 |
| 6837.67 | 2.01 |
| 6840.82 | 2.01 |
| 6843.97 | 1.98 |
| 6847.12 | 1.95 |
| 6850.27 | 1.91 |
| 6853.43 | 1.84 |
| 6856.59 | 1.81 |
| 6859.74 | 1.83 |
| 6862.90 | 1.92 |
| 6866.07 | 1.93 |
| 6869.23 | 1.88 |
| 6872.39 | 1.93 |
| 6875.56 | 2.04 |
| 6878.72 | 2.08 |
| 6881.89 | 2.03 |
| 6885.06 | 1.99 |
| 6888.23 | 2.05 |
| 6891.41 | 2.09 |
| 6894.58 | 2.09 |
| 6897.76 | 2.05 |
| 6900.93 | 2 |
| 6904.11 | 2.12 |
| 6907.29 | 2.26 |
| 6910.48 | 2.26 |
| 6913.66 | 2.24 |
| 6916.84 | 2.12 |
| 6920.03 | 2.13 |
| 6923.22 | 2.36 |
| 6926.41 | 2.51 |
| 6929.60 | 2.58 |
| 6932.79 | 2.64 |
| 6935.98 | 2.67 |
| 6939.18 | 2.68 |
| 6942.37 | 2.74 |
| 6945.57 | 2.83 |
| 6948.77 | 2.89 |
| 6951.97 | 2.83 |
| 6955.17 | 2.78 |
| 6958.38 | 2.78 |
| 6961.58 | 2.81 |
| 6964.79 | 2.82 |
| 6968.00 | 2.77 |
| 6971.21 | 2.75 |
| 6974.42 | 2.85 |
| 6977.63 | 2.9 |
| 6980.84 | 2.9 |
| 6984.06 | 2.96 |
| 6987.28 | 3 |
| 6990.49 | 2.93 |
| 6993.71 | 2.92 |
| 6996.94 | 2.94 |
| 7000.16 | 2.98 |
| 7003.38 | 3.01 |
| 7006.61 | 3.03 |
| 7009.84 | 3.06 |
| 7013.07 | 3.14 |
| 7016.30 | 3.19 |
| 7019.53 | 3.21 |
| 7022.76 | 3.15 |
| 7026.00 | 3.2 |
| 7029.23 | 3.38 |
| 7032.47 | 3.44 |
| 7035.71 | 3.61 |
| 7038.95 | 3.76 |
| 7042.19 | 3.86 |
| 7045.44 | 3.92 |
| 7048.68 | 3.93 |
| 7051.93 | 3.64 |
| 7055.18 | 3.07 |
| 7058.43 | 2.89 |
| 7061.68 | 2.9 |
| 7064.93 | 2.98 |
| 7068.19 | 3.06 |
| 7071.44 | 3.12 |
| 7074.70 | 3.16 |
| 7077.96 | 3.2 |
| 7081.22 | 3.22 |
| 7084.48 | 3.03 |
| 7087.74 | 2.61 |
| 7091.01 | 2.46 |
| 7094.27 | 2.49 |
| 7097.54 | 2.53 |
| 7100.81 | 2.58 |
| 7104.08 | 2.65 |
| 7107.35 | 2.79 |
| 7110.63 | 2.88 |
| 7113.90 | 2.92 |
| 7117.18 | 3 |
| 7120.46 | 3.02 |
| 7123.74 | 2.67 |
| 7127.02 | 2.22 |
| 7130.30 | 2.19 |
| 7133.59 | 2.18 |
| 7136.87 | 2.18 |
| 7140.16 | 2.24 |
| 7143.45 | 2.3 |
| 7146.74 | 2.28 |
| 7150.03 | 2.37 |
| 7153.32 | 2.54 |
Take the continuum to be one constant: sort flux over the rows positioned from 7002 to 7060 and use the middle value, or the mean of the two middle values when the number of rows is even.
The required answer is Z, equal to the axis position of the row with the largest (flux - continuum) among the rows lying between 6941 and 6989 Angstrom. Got 6987.28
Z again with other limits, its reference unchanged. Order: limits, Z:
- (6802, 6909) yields 6907.29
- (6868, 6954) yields 6948.77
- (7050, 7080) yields 7051.93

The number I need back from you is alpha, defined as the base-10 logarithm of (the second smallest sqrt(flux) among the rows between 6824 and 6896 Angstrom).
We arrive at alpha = 0.131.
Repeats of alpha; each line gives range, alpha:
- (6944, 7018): 0.221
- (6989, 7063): 0.231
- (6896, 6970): 0.156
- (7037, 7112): 0.198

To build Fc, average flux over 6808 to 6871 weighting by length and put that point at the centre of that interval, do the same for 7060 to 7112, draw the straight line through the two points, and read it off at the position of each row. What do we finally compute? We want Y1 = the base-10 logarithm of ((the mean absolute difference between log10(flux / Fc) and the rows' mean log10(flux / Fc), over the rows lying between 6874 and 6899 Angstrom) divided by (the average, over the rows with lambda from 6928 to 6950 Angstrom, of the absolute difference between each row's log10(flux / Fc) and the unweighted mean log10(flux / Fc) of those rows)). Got -0.2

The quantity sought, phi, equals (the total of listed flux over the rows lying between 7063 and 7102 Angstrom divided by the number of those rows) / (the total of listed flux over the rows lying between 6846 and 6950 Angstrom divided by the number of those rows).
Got 1.3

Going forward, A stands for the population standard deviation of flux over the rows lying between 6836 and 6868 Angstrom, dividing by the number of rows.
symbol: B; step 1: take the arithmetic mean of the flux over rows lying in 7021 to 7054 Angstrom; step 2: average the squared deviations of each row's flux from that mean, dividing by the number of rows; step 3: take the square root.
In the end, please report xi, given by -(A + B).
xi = -0.34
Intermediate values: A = 0.069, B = 0.27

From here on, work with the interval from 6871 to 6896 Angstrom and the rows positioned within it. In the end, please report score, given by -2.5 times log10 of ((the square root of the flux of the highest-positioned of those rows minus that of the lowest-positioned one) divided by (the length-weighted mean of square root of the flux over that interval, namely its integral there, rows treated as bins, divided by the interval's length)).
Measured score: 3.5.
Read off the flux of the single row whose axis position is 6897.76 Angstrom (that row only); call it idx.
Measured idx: 2.05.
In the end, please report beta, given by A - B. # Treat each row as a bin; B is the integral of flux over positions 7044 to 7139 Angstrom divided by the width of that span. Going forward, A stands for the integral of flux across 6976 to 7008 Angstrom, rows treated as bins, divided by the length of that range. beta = 0.1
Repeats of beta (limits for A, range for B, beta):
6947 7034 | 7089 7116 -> 0.3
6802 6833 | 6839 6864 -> 0.1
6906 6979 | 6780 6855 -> 0.7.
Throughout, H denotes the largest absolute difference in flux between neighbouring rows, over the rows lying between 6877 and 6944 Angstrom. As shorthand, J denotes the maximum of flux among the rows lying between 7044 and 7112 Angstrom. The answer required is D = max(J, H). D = 3.9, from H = 0.23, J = 3.93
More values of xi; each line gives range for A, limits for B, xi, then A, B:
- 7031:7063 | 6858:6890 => -0.47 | 0.389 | 0.08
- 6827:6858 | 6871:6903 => -0.12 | 0.069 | 0.05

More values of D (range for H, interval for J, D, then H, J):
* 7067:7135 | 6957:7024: 3.2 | 0.45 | 3.21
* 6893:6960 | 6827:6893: 2.1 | 0.23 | 2.09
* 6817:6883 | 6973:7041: 3.8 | 0.11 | 3.76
